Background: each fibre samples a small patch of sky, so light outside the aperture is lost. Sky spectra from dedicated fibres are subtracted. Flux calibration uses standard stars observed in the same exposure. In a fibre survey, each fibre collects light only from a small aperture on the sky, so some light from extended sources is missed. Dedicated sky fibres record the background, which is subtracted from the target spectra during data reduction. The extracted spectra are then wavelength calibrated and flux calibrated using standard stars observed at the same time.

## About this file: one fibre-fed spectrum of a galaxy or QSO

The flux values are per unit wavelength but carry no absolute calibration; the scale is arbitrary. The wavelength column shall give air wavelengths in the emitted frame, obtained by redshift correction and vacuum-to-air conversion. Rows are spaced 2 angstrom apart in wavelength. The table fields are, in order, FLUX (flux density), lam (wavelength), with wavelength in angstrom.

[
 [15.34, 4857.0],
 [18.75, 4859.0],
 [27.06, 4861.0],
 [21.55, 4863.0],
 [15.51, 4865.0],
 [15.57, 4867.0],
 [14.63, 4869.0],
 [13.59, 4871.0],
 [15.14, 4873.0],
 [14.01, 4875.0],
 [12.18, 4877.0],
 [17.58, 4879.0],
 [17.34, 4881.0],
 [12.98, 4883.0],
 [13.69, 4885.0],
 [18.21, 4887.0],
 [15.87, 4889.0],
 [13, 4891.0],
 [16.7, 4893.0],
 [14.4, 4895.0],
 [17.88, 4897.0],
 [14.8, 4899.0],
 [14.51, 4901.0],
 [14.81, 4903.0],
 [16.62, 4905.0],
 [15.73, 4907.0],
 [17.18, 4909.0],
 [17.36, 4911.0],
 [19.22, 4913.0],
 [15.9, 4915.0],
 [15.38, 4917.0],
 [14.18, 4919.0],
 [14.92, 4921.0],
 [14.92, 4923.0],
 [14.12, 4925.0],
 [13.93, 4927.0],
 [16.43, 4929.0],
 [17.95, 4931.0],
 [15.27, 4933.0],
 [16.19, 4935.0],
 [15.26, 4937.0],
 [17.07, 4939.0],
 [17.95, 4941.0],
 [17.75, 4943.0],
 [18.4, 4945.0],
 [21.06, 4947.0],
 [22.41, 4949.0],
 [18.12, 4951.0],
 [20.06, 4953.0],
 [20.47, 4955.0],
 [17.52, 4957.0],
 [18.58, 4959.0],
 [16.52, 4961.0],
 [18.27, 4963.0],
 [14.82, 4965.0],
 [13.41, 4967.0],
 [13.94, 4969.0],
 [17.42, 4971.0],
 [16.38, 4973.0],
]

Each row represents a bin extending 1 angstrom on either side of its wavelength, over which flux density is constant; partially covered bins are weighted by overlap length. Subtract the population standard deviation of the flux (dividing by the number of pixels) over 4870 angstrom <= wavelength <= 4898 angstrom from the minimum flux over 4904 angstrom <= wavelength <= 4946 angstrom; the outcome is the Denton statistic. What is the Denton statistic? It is 11.9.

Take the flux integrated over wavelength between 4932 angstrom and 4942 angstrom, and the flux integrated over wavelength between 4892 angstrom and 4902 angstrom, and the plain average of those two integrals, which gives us 160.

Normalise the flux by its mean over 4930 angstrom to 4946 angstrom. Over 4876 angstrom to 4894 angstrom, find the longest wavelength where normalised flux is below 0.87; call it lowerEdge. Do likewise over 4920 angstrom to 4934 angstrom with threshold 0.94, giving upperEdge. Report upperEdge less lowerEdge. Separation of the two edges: 42 angstrom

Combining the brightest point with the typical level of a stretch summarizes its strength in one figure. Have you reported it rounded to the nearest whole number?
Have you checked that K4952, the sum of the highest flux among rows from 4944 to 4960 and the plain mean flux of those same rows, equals 42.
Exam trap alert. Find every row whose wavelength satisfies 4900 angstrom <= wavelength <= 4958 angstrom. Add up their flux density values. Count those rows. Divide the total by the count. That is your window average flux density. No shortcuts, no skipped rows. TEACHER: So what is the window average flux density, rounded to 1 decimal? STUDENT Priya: 16.9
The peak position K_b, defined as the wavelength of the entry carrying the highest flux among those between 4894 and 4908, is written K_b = 4897.0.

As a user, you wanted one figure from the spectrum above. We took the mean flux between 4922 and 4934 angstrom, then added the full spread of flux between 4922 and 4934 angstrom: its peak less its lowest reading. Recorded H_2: 19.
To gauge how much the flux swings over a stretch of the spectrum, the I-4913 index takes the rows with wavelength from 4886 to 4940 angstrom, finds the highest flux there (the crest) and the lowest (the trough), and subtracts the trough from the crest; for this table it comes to 6.2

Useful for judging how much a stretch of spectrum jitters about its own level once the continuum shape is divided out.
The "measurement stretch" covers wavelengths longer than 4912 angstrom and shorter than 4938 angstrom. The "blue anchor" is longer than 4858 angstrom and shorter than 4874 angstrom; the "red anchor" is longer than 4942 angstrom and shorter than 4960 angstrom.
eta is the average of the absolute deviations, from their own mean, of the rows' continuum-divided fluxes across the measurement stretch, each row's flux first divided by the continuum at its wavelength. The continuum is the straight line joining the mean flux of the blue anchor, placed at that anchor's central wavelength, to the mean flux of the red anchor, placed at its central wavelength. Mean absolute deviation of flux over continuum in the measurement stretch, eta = 0.060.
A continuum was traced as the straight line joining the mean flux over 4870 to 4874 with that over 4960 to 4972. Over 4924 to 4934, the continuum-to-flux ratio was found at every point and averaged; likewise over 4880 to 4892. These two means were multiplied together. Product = 0.964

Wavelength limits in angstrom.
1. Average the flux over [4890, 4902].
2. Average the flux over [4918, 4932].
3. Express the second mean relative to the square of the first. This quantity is 0.066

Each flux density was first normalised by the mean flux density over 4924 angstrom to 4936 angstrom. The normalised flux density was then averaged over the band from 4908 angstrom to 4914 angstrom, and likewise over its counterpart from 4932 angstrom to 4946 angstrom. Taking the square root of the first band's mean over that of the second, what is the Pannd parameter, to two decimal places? 1.03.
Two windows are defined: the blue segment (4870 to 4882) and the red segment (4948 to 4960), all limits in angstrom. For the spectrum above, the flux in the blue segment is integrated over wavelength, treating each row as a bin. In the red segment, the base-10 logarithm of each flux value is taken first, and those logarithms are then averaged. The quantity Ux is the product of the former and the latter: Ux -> 232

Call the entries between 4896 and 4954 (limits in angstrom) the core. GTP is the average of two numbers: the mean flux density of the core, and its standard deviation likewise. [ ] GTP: 9.4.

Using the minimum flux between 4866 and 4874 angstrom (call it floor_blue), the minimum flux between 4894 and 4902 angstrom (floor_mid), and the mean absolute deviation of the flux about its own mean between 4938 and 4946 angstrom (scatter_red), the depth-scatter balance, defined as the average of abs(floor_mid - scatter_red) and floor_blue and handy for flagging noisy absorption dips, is 13.8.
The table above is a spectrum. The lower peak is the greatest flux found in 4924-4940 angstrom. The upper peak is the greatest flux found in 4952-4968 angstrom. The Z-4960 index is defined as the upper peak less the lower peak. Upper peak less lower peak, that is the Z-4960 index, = 2.5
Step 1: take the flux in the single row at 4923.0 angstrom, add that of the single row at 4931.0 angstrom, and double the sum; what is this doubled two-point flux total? 66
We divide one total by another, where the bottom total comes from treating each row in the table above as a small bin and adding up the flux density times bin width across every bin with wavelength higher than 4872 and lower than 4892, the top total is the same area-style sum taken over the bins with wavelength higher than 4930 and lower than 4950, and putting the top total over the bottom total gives 1.20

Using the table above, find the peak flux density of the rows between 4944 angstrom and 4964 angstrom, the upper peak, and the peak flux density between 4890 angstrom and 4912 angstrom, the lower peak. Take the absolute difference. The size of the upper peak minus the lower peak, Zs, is 4.5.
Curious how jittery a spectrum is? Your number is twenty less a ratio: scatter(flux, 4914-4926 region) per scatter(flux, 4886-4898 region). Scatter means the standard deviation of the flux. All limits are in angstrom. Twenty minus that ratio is 19.7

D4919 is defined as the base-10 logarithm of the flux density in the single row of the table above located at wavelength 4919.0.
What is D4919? 1.15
